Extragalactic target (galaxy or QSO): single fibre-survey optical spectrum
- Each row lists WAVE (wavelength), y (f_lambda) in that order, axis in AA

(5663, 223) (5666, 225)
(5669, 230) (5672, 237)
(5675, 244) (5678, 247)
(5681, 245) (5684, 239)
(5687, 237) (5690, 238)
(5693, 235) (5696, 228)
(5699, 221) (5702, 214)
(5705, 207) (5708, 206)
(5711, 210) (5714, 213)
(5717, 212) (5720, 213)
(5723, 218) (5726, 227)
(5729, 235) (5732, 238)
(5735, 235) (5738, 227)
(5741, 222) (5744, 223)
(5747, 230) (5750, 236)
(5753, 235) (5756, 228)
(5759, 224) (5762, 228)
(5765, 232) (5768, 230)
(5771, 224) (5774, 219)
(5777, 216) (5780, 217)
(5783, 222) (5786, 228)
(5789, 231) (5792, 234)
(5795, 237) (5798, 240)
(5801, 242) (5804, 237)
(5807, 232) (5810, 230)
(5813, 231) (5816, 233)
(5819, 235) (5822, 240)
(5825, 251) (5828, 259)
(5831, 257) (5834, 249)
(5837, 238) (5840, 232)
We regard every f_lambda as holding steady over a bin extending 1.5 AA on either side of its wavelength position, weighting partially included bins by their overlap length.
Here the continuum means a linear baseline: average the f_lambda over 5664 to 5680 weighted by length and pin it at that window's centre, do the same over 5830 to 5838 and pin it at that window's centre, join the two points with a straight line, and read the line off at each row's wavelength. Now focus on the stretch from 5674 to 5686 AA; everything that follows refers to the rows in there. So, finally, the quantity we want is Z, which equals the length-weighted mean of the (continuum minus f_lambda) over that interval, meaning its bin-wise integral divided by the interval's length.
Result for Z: -6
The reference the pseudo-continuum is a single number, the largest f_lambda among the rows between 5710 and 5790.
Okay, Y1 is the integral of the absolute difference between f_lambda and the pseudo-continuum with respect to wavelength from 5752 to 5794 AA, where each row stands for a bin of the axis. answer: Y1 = 491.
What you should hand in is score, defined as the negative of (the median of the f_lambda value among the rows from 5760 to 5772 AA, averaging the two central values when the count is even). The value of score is -229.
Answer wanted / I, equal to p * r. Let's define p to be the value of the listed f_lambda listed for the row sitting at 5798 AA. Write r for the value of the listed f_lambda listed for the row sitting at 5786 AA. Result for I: 54720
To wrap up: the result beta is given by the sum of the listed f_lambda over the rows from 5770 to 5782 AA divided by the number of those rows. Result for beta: 219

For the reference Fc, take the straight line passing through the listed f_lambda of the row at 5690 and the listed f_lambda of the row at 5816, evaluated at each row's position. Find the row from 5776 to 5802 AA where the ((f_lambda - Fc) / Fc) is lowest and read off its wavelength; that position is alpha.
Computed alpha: 5777 AA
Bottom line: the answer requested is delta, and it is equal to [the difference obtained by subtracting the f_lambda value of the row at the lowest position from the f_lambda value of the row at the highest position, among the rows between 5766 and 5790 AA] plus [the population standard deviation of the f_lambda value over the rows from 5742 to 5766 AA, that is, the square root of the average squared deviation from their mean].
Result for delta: 5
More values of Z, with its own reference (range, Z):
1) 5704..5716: 30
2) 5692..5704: 15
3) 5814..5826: 8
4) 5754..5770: 14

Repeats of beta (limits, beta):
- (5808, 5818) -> 231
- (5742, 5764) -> 229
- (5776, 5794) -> 225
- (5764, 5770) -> 231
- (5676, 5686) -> 244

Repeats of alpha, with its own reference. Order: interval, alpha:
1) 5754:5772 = 5759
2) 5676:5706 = 5705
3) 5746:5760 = 5759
